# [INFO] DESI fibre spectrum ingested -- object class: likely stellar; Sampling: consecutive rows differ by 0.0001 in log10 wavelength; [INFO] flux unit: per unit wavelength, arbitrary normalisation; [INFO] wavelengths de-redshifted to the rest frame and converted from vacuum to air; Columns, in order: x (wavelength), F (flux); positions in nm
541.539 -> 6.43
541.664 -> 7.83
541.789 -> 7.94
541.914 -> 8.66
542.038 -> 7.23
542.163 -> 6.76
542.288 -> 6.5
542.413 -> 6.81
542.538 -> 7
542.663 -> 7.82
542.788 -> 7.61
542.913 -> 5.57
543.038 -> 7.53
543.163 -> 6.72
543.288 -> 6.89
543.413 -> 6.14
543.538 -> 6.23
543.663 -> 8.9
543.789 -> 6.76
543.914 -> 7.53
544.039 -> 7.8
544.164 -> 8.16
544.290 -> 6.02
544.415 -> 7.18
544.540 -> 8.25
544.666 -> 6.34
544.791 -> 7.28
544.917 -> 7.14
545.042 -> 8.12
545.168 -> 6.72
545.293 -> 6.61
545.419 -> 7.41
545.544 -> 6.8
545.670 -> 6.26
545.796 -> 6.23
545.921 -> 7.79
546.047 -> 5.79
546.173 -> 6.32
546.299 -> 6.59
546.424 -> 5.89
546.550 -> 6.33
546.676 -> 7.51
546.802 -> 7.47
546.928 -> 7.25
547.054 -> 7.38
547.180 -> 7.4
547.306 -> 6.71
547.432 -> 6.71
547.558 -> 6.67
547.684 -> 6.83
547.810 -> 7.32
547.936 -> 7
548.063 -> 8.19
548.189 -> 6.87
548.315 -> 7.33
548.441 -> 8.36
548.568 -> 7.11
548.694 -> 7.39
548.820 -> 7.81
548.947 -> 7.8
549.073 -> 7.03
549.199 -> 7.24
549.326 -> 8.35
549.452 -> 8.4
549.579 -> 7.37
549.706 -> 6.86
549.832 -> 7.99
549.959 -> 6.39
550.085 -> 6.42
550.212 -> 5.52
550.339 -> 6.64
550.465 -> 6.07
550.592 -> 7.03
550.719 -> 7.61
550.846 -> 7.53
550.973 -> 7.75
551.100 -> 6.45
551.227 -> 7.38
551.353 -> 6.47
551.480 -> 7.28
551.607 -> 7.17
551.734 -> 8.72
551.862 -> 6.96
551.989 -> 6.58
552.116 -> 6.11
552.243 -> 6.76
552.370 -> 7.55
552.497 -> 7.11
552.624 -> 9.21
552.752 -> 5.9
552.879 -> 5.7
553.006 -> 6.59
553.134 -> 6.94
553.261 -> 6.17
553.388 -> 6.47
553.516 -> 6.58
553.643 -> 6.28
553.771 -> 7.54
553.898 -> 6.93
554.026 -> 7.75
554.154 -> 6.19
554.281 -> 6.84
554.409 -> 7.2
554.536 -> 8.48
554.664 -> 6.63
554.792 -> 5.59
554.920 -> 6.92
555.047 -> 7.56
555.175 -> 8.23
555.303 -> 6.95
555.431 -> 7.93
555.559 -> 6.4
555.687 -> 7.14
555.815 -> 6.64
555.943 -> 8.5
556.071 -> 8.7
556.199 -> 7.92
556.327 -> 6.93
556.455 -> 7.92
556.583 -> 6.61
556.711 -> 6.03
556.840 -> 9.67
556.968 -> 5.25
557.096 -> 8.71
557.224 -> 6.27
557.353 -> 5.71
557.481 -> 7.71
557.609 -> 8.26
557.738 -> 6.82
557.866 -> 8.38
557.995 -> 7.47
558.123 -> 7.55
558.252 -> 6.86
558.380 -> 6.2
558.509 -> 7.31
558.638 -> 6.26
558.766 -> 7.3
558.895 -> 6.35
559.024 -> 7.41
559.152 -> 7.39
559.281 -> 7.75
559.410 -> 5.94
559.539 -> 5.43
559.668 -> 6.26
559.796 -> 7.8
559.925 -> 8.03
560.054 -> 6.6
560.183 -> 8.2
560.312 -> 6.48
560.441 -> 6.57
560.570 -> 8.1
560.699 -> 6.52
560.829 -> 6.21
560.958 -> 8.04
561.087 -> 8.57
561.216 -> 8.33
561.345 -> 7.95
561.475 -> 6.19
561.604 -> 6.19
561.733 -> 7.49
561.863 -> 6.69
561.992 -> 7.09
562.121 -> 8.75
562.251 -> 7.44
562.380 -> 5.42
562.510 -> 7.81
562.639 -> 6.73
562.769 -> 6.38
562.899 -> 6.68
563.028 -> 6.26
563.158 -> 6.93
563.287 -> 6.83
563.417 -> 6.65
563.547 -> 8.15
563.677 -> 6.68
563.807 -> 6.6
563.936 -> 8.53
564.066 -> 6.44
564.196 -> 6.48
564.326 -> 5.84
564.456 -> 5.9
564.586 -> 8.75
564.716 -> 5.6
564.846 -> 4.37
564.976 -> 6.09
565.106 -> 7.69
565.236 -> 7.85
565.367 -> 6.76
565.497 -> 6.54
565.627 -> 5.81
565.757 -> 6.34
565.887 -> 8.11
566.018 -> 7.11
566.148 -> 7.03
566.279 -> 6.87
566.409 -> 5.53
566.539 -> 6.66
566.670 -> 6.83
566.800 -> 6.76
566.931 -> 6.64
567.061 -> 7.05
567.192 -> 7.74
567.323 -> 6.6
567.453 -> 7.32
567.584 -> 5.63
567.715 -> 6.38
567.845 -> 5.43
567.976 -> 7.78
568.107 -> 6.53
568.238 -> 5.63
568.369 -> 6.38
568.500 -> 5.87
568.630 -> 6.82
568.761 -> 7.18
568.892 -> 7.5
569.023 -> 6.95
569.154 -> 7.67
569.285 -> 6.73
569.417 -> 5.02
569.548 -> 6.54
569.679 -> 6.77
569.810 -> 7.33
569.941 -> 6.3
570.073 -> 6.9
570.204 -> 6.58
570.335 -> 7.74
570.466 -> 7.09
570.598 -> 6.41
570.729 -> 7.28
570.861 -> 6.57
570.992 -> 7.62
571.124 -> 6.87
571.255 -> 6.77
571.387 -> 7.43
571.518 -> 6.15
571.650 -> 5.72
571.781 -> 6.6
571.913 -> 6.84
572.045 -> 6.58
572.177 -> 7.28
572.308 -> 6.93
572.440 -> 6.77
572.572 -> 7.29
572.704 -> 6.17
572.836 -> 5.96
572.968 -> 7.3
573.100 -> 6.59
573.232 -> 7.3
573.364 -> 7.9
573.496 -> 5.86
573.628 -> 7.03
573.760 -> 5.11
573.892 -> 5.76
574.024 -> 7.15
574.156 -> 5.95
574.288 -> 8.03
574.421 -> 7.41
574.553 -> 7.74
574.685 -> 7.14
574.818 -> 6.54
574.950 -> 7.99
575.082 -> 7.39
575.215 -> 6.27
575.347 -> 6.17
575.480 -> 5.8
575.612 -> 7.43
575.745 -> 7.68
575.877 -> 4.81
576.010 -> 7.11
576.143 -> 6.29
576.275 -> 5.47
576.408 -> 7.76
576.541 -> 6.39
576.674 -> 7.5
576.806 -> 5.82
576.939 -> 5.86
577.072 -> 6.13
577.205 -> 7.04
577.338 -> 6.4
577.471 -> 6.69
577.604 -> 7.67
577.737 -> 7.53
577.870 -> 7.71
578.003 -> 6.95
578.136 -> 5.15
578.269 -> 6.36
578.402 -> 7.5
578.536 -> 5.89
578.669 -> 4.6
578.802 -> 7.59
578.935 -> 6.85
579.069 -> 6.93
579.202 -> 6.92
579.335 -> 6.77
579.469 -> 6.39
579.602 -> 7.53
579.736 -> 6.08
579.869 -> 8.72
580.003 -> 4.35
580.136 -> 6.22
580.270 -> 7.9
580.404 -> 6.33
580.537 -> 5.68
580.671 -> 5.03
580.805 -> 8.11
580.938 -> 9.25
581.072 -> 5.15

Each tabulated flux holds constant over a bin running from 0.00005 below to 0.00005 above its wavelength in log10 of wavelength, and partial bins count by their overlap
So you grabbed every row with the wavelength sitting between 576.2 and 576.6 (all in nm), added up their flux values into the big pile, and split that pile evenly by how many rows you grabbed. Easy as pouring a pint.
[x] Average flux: 6.54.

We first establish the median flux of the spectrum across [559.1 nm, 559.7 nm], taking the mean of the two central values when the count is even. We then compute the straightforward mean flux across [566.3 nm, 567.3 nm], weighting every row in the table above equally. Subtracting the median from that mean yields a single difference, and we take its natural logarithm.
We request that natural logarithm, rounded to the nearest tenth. -0.7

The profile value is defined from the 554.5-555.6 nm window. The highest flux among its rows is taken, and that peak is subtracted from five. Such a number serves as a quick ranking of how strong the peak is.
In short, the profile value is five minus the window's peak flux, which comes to -3.48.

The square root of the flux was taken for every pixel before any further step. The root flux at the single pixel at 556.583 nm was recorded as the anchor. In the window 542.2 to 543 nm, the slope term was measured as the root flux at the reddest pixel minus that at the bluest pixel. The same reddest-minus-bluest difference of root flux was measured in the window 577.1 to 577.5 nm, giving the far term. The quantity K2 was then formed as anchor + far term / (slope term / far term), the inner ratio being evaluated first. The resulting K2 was 2.55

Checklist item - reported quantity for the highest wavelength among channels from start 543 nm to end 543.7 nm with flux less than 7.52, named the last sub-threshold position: 543.538 nm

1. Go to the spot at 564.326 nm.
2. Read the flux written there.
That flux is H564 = 5.84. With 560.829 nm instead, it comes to 6.21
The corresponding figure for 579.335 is 6.77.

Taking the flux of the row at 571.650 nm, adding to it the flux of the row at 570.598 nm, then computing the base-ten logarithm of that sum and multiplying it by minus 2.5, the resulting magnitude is -2.71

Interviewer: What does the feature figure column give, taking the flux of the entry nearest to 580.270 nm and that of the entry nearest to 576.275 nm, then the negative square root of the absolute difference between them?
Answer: -1.6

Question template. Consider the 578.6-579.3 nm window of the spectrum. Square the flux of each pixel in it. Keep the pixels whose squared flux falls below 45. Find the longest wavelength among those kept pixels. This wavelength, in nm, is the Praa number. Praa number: 578.669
